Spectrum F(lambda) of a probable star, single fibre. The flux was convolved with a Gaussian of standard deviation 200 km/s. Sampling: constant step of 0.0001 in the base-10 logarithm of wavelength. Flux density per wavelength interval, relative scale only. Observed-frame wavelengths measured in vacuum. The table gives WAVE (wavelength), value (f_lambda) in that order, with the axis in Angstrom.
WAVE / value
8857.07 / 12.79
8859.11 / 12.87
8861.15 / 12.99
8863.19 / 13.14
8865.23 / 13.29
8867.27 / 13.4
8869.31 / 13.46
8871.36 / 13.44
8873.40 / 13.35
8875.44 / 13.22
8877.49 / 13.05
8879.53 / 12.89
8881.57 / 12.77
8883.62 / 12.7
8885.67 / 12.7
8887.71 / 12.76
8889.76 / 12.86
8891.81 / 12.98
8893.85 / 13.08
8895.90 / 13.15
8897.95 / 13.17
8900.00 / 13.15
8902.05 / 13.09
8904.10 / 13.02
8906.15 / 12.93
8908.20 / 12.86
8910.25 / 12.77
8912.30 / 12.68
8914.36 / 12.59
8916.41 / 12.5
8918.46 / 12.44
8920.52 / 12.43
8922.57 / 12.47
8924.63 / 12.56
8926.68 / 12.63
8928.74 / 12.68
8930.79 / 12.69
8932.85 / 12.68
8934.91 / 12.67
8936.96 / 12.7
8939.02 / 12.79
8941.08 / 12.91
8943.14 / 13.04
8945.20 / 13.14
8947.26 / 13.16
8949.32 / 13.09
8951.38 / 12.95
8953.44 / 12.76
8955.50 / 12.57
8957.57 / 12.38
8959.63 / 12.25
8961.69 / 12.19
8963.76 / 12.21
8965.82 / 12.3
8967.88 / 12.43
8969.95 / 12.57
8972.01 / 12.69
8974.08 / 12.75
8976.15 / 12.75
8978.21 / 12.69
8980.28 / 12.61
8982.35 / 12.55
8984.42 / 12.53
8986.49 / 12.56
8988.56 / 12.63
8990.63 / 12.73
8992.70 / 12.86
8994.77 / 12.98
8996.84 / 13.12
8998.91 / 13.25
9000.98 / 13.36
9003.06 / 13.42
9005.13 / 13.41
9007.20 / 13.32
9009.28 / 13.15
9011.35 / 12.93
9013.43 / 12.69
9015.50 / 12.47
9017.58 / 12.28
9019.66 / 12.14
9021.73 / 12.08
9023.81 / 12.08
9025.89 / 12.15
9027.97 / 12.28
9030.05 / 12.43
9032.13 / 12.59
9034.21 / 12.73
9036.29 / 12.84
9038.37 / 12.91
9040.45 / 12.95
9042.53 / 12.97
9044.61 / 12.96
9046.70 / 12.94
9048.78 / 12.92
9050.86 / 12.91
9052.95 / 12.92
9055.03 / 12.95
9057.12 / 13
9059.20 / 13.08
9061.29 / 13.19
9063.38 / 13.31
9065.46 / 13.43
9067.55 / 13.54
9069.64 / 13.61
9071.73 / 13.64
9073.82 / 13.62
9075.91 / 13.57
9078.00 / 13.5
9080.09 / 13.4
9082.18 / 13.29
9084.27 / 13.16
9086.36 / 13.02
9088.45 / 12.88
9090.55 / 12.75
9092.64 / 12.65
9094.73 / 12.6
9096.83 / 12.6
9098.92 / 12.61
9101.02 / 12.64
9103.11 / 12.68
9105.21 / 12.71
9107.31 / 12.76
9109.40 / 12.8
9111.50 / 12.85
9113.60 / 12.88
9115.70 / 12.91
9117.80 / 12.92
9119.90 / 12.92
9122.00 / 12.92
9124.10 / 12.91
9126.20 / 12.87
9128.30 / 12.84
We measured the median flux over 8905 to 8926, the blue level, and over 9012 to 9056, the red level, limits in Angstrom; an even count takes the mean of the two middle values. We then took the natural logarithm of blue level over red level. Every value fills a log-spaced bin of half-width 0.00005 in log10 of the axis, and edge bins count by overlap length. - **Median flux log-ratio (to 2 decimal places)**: -0.01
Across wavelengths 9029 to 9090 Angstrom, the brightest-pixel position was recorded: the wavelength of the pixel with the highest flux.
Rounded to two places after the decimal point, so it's 9071.73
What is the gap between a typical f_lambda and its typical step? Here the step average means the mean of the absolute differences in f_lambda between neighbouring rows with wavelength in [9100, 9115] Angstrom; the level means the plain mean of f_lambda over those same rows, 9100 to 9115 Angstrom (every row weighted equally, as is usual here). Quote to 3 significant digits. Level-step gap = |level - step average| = 12.7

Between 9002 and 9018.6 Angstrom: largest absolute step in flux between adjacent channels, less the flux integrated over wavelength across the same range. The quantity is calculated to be -215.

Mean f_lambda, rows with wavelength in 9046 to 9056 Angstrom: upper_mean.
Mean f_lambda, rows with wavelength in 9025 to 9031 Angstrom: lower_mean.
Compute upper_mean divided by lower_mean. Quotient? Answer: 1.05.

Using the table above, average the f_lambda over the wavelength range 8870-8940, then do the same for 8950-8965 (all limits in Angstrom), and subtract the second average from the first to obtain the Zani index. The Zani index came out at 0.4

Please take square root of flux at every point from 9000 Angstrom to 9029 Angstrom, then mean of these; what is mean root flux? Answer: 3.56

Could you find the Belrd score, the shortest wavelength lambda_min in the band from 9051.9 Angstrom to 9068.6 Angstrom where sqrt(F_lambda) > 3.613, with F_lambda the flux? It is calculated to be 9059.20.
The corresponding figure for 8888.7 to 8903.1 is 8893.85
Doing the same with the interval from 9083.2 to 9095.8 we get 9084.27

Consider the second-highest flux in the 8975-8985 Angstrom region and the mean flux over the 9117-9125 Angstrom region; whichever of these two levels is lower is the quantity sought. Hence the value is 12.7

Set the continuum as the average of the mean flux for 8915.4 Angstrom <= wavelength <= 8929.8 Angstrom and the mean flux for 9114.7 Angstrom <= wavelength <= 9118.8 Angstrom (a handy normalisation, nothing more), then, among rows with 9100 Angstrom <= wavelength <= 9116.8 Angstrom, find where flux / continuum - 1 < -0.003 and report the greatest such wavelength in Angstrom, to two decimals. 9103.11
